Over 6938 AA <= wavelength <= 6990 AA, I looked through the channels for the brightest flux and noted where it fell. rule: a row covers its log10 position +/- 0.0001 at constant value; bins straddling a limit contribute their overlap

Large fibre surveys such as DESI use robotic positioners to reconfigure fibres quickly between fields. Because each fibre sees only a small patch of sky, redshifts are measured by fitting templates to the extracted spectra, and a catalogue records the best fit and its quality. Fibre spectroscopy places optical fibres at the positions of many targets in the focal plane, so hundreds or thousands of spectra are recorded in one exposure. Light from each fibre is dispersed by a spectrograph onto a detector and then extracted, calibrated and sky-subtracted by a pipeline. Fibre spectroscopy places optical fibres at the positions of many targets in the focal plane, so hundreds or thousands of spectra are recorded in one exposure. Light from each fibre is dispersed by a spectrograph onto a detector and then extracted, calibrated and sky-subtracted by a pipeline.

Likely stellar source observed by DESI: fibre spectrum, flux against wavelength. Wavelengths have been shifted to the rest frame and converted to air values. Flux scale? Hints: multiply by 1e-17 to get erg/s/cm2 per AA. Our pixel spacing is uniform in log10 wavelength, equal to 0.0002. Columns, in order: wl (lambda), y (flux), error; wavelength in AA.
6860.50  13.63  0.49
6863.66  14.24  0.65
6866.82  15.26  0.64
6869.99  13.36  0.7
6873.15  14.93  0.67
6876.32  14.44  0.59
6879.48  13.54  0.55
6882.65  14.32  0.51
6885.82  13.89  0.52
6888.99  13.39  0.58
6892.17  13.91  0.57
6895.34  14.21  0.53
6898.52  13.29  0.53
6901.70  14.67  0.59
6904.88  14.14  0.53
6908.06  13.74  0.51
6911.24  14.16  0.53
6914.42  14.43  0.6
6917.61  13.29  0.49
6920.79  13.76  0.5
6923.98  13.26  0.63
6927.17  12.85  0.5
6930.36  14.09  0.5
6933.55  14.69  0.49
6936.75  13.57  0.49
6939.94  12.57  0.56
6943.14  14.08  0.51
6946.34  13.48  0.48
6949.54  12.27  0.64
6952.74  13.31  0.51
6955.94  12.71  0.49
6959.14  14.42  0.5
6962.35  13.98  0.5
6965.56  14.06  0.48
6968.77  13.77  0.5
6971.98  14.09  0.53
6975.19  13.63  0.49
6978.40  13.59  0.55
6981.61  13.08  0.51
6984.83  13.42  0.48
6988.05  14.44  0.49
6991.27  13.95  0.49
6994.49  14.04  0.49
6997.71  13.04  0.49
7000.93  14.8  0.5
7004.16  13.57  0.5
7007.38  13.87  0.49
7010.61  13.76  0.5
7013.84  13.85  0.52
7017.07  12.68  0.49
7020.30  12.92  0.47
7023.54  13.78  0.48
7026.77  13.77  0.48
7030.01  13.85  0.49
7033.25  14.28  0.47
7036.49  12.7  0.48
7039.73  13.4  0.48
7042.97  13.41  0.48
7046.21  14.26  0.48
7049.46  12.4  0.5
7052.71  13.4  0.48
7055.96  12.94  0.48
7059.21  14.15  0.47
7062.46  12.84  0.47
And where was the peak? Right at 6988.05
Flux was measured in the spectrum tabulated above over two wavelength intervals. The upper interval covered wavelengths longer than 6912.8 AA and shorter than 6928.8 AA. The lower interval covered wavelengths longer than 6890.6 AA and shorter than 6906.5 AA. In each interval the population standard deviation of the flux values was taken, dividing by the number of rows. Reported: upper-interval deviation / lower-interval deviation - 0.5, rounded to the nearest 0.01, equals 0.70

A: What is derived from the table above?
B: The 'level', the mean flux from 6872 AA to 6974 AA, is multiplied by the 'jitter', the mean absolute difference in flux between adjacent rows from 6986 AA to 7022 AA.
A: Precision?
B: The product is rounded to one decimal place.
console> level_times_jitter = 8.9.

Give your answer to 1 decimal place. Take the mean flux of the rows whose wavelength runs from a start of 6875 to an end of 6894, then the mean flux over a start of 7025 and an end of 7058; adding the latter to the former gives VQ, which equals 27.4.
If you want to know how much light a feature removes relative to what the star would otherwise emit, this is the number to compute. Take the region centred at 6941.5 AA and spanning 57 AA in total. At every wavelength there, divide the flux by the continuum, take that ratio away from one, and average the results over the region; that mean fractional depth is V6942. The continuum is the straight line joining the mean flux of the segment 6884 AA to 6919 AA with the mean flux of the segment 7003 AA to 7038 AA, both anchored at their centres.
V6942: 0.015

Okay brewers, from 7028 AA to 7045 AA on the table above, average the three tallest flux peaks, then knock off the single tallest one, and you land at -0.43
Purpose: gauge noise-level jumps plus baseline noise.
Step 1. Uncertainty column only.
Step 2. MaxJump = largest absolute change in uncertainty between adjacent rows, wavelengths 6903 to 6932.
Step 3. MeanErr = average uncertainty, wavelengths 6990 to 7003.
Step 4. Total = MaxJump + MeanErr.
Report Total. 0.62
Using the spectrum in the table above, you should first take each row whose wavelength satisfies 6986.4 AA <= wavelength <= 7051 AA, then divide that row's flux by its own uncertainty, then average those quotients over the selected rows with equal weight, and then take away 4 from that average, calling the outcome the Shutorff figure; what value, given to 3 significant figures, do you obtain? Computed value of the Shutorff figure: 23.9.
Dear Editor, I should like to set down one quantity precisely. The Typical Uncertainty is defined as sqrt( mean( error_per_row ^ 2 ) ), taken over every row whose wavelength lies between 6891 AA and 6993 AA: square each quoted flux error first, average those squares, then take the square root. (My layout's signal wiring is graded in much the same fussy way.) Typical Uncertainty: 0.52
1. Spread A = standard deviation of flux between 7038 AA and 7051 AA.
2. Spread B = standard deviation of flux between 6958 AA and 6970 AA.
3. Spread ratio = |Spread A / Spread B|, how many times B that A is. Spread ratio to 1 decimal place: 2.8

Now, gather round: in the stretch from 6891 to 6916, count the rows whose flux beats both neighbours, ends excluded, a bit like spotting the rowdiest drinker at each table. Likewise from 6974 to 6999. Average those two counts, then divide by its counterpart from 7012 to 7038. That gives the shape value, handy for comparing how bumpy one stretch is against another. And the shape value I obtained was 1.0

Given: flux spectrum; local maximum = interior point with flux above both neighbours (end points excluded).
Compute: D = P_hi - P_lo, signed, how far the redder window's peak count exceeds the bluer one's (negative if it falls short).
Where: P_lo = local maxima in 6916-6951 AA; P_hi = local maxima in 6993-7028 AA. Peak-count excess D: 1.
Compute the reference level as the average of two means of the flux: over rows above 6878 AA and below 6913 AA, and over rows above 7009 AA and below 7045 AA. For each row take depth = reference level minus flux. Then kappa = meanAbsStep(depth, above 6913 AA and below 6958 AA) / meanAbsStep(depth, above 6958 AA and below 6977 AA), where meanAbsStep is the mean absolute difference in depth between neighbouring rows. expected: 2.8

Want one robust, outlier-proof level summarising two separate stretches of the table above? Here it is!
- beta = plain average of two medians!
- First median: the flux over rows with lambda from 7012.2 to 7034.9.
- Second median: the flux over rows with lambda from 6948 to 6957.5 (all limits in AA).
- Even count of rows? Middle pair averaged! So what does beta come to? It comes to 13.2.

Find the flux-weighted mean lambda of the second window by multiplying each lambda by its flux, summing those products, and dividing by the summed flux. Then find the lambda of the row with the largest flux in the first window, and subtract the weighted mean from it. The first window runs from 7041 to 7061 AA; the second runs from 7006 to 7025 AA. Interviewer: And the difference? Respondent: 30.8 AA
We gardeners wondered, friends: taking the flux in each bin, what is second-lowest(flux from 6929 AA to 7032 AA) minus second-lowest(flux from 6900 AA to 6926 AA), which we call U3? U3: -0.72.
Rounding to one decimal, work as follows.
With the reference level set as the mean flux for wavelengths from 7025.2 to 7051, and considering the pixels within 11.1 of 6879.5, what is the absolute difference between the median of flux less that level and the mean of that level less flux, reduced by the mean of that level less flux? 1.3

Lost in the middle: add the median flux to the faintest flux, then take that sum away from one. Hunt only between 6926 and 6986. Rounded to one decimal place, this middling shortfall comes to -24.9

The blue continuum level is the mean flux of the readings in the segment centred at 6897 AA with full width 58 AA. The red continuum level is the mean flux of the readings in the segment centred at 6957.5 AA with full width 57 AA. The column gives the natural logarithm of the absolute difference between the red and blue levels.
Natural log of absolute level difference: -1.1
